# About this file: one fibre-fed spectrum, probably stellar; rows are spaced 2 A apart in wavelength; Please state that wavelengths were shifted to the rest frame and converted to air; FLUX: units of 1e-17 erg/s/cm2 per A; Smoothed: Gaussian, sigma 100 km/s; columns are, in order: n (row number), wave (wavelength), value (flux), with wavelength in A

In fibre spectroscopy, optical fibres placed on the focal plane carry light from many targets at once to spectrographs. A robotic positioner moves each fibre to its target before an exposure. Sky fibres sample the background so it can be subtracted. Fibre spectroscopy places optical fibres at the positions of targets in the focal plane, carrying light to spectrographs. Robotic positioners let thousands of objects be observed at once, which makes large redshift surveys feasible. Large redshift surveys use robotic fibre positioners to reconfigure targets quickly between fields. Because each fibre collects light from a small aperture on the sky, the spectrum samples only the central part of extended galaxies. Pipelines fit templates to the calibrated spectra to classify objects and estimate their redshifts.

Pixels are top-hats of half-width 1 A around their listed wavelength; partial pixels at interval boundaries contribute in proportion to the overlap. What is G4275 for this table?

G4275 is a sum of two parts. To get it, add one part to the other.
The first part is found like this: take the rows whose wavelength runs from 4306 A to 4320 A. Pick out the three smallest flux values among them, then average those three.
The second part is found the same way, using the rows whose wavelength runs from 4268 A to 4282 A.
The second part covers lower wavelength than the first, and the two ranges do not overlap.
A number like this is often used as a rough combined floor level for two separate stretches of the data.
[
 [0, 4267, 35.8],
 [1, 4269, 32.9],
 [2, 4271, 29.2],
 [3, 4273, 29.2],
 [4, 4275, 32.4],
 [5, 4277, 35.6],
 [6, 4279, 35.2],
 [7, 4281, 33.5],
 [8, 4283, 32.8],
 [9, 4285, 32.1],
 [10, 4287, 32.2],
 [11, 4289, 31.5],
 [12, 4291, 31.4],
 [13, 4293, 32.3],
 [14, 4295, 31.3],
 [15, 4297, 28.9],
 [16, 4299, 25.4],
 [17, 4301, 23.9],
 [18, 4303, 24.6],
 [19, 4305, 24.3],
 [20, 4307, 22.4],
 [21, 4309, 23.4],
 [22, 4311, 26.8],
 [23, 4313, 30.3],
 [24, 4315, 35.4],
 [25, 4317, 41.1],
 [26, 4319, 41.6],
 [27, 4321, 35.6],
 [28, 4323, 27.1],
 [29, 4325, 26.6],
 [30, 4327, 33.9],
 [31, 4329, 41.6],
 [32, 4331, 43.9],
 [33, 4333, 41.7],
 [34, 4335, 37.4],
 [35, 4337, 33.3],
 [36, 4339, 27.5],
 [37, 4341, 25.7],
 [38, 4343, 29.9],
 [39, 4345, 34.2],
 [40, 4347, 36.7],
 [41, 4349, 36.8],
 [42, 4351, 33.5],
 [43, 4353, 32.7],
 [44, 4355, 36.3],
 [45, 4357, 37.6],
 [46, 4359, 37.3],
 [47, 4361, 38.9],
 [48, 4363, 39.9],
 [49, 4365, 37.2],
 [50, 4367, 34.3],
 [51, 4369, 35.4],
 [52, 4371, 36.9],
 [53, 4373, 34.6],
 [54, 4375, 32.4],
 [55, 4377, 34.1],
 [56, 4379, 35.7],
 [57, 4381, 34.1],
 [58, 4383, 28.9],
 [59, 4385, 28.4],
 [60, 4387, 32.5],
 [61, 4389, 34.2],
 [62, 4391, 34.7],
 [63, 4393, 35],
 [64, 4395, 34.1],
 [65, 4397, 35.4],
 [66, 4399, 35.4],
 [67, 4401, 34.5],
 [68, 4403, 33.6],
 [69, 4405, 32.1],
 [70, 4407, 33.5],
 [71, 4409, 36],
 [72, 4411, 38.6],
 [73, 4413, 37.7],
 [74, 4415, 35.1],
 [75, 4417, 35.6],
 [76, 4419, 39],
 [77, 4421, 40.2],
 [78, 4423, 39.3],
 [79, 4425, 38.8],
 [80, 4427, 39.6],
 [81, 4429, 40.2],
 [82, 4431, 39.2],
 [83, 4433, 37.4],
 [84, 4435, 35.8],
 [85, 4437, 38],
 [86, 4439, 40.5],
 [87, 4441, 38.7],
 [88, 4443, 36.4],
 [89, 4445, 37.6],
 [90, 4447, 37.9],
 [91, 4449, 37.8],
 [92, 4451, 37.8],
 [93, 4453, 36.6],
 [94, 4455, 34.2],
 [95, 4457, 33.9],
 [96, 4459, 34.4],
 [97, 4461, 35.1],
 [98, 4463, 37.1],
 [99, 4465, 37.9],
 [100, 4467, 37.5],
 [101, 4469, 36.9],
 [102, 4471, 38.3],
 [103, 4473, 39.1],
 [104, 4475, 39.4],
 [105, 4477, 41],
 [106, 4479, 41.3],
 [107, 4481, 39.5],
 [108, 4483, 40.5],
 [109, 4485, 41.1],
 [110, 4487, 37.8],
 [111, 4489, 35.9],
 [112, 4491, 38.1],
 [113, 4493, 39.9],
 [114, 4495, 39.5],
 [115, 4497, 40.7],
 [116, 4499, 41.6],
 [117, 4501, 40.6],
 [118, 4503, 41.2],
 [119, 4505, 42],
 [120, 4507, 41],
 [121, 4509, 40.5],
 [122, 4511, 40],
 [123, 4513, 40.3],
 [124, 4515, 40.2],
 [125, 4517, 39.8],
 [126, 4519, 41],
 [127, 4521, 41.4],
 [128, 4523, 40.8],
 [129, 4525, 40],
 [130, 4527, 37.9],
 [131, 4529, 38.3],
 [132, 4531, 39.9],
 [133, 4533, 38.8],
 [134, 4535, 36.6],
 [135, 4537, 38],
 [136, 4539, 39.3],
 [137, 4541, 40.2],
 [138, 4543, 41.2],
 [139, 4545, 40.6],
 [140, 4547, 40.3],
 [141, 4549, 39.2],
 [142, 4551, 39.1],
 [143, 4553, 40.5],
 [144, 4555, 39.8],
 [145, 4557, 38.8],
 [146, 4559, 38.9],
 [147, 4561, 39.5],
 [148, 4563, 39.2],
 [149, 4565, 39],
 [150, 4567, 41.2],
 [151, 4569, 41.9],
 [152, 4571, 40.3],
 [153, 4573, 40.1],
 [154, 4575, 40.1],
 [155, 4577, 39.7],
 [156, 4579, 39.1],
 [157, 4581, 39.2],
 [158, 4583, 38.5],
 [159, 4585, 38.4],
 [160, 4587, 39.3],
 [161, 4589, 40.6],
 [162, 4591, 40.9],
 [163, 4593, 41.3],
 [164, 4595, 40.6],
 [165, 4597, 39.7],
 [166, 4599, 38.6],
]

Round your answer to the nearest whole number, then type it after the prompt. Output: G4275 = 54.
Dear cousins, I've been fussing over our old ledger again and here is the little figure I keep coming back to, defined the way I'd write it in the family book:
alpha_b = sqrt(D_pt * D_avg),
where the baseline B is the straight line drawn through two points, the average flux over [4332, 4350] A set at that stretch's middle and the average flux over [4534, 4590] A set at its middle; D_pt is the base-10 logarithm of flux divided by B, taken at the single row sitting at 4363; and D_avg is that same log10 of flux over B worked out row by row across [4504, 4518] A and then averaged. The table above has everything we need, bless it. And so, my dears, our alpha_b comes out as 0.041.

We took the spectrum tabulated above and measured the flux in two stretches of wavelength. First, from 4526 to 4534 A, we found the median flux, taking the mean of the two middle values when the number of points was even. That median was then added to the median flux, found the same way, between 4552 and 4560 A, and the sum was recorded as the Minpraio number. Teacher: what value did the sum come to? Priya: 78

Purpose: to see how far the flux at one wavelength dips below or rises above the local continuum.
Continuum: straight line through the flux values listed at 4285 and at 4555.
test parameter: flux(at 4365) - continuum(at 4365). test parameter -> 3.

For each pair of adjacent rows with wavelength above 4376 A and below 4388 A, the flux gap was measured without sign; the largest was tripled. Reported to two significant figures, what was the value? 16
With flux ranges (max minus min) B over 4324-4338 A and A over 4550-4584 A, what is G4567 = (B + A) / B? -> 1.20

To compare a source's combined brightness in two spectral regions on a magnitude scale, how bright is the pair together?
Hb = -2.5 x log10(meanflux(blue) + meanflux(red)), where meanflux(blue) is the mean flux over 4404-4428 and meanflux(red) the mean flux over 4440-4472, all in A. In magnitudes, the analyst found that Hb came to -4.67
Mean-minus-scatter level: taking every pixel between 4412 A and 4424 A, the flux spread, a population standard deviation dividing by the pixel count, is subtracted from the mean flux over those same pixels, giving 35.9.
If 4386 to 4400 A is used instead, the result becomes 33.5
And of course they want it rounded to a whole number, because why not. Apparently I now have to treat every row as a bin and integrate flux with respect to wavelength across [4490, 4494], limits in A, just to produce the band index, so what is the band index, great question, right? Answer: 156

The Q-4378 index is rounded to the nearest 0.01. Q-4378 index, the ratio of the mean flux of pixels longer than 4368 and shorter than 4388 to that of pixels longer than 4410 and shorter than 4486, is 0.88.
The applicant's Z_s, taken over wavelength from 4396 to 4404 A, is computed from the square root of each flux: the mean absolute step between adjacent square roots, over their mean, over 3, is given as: 0.0029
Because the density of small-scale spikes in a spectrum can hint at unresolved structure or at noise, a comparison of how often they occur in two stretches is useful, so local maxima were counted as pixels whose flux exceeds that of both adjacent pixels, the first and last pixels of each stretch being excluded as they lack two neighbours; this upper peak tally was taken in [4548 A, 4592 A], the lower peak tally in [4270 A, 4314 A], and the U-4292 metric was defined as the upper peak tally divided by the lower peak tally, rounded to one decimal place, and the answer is 1.0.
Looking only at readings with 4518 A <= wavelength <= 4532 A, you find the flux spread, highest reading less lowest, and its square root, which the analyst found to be 1.9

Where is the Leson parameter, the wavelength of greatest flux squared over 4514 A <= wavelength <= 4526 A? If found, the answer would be 4521 A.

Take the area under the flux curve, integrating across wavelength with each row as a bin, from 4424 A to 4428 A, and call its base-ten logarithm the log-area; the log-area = 2.2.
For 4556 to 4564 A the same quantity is 2.5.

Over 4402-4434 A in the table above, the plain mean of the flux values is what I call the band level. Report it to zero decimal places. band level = 37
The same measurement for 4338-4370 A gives 35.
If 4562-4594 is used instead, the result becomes 40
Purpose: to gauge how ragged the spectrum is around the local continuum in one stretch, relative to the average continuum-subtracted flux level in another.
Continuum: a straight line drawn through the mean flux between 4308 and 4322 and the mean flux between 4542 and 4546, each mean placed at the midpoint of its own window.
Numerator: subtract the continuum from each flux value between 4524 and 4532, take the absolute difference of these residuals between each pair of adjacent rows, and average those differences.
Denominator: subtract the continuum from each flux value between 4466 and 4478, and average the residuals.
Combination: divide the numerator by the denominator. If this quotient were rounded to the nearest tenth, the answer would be 9.6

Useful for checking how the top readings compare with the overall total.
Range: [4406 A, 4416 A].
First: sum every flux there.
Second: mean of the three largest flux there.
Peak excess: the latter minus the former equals -143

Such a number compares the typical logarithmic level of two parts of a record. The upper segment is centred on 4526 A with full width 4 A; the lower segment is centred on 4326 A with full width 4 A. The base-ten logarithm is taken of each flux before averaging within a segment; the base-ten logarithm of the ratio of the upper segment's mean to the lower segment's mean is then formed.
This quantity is 0.032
